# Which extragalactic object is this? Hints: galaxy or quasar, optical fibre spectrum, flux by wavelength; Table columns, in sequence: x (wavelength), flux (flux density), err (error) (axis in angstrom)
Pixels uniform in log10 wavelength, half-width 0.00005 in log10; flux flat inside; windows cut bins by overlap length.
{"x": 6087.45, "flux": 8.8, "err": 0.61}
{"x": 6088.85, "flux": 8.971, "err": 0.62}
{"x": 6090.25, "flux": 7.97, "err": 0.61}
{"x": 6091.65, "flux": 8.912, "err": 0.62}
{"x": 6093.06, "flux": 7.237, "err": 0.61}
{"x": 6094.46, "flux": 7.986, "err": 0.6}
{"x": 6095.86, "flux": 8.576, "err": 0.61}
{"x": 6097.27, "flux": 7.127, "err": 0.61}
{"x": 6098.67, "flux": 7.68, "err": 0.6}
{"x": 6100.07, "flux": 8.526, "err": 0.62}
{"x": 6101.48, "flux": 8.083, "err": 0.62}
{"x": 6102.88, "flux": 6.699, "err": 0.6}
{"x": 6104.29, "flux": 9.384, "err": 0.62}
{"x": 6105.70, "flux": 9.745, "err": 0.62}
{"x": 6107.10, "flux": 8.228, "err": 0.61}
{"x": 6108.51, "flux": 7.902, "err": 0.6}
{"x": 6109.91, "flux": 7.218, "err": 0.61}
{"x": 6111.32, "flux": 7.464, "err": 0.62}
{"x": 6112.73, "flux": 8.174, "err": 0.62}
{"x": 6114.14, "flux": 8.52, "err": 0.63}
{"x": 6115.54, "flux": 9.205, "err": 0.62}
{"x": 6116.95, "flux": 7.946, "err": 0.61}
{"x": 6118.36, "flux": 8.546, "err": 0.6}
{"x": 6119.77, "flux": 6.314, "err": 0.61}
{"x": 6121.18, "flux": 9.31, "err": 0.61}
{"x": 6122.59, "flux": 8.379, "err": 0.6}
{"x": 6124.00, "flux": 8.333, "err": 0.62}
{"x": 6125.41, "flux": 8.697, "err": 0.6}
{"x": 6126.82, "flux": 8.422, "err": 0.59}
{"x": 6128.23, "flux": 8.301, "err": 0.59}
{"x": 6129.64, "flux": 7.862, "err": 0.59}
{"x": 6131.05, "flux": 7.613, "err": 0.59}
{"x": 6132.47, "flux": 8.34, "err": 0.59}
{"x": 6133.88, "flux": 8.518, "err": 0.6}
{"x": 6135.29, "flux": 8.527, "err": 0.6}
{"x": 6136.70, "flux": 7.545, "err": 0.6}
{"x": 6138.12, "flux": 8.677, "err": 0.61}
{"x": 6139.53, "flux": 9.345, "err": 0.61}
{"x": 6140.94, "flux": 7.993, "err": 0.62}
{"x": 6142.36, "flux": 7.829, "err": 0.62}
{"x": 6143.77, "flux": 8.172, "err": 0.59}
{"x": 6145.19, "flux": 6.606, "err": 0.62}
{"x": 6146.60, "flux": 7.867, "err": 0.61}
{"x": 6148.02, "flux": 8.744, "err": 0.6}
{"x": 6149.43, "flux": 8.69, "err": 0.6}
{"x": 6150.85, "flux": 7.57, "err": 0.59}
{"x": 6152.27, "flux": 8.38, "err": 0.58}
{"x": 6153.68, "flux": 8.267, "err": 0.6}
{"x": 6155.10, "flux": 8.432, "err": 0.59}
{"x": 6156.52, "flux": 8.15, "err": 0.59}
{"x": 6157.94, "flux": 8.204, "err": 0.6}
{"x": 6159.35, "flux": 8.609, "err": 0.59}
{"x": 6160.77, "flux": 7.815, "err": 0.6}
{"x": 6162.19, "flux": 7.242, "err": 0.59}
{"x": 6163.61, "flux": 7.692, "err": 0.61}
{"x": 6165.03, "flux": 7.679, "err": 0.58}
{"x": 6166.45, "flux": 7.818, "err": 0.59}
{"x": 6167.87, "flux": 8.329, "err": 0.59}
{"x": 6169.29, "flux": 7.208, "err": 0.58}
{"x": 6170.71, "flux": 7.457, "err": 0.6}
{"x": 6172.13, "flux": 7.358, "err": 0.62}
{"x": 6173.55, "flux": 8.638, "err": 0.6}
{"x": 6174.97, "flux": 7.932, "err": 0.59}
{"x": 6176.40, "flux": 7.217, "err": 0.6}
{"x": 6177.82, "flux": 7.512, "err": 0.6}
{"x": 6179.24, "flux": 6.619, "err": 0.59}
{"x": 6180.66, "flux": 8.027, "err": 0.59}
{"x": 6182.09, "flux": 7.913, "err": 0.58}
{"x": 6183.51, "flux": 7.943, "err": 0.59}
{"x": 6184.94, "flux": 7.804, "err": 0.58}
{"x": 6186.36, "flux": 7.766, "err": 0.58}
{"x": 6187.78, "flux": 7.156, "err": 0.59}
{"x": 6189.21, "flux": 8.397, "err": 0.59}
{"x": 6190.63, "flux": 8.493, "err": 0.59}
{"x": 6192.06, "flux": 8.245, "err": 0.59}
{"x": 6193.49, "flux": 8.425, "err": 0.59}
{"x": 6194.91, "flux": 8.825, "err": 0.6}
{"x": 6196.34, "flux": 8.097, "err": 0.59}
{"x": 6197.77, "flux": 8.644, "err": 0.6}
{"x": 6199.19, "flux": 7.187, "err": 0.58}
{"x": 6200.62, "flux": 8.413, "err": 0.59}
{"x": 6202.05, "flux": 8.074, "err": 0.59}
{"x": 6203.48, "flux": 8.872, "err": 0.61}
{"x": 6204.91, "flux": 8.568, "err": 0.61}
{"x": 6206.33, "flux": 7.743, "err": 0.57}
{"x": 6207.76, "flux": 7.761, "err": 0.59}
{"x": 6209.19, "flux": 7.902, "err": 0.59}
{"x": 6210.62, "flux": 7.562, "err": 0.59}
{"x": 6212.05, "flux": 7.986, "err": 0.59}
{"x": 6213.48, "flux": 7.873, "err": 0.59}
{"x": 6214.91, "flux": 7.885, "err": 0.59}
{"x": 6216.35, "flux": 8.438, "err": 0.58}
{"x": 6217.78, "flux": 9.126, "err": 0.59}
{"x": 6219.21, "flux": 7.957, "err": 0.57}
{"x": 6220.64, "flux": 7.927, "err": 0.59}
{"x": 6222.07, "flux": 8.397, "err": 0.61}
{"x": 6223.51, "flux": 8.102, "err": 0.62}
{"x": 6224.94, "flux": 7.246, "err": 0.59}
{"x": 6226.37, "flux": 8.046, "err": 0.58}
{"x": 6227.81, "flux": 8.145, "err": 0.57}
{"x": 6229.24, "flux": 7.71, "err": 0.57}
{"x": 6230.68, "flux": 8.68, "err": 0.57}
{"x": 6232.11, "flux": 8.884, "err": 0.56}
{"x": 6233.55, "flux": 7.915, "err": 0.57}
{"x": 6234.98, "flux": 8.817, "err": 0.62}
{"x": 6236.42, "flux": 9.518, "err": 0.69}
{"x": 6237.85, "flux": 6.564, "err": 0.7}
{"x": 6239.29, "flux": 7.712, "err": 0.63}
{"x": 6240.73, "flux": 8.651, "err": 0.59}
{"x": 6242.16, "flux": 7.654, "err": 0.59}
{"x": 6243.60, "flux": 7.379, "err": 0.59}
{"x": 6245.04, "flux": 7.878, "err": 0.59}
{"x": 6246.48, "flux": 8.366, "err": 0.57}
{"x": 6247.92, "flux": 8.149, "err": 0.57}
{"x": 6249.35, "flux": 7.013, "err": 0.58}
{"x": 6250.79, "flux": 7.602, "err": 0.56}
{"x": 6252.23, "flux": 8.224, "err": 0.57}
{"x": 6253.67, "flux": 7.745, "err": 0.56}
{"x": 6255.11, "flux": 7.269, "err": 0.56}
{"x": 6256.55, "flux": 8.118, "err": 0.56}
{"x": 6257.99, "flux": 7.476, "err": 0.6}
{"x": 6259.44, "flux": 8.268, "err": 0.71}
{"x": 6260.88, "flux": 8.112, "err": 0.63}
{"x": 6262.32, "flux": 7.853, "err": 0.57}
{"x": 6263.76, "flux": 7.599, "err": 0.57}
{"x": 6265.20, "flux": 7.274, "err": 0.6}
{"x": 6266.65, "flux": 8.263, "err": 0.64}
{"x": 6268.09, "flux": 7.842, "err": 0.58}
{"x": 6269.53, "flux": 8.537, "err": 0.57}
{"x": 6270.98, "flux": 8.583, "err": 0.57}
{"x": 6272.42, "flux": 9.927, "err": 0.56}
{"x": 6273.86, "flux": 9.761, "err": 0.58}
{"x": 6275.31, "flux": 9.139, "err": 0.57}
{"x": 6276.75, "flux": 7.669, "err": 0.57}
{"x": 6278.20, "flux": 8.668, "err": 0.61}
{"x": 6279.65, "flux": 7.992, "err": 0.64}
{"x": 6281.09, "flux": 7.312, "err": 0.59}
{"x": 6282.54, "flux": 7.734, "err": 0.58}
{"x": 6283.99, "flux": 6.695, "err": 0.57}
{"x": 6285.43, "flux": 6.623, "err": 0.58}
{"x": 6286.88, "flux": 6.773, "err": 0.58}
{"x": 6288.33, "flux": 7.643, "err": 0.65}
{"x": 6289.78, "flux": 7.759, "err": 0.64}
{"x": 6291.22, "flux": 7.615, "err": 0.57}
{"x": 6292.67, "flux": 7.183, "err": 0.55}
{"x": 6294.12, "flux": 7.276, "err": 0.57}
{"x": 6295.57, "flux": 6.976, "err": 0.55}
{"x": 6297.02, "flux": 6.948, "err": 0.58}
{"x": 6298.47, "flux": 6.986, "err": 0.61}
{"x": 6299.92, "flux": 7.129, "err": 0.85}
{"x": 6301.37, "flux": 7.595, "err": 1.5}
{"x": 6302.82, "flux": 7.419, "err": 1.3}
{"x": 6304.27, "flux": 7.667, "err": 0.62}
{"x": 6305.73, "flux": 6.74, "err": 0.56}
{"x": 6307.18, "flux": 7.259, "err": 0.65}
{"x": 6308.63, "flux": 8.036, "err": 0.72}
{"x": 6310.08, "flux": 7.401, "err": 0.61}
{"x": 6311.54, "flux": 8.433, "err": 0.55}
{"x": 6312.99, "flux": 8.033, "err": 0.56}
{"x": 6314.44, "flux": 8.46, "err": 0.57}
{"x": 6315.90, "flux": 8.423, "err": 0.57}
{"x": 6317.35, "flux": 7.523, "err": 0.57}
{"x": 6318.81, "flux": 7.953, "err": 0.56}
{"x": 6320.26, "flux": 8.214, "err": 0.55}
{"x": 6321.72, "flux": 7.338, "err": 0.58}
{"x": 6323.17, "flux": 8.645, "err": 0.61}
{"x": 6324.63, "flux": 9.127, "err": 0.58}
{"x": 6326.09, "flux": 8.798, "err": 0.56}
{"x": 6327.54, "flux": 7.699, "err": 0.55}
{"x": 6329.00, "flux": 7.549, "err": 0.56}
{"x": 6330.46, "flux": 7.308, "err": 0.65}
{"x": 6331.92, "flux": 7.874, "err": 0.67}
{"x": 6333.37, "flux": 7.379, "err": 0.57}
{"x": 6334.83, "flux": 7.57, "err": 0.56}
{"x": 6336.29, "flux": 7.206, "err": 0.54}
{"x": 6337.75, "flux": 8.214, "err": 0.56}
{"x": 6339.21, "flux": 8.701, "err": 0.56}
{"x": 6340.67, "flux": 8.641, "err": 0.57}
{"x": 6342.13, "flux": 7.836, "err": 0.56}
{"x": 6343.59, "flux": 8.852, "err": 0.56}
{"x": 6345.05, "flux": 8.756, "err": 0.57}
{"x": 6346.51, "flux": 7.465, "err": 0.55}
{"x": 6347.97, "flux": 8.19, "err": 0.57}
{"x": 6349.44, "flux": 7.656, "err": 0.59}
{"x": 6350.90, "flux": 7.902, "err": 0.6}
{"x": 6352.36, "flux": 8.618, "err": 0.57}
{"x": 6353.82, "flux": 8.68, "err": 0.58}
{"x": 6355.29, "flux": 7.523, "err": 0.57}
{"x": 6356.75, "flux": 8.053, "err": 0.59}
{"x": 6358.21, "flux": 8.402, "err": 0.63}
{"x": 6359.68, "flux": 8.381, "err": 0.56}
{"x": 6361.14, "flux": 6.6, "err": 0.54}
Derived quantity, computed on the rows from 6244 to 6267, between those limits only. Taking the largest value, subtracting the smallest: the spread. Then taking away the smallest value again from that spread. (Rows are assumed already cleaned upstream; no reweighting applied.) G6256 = -5.7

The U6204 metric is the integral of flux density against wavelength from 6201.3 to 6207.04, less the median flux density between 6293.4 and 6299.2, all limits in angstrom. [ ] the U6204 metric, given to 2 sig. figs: 41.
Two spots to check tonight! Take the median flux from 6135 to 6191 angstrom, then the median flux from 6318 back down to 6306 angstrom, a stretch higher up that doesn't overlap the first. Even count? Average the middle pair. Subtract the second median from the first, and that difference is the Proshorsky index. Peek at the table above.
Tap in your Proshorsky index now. -0.11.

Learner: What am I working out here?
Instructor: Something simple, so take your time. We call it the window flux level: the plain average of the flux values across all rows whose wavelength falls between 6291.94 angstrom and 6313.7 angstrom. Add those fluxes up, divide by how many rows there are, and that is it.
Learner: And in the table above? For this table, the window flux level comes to 7.4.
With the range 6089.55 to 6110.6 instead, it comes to 8.1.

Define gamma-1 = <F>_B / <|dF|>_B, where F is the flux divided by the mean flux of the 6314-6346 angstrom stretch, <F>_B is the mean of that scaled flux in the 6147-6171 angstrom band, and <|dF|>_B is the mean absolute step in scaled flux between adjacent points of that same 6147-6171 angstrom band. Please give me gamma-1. 18.7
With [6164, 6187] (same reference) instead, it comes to 14.9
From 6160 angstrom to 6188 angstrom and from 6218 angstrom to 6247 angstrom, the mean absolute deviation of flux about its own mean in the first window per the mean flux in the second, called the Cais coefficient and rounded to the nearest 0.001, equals 0.043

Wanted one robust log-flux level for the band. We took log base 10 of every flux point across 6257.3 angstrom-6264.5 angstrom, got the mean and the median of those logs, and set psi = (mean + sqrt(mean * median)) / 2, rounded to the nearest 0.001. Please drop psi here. 0.895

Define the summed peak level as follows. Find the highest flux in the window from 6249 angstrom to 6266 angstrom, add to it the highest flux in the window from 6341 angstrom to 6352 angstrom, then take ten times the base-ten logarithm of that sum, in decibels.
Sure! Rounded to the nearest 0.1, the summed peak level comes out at 12.3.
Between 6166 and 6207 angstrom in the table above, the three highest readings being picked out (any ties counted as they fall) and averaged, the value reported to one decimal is 8.8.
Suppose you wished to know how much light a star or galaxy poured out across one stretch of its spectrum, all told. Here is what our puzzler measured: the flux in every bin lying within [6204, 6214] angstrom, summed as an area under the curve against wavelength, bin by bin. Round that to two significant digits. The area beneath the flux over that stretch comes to 79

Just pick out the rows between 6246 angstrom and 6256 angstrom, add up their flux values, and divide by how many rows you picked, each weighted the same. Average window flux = 7.8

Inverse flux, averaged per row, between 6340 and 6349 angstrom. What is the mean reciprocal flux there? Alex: 0.121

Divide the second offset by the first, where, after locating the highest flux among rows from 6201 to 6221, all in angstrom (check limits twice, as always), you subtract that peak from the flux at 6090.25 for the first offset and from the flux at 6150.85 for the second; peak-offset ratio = 1.3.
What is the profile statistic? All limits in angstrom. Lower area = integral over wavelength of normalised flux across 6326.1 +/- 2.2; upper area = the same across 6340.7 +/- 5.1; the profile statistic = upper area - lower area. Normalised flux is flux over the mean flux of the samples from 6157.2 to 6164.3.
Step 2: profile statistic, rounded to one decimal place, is 6.0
